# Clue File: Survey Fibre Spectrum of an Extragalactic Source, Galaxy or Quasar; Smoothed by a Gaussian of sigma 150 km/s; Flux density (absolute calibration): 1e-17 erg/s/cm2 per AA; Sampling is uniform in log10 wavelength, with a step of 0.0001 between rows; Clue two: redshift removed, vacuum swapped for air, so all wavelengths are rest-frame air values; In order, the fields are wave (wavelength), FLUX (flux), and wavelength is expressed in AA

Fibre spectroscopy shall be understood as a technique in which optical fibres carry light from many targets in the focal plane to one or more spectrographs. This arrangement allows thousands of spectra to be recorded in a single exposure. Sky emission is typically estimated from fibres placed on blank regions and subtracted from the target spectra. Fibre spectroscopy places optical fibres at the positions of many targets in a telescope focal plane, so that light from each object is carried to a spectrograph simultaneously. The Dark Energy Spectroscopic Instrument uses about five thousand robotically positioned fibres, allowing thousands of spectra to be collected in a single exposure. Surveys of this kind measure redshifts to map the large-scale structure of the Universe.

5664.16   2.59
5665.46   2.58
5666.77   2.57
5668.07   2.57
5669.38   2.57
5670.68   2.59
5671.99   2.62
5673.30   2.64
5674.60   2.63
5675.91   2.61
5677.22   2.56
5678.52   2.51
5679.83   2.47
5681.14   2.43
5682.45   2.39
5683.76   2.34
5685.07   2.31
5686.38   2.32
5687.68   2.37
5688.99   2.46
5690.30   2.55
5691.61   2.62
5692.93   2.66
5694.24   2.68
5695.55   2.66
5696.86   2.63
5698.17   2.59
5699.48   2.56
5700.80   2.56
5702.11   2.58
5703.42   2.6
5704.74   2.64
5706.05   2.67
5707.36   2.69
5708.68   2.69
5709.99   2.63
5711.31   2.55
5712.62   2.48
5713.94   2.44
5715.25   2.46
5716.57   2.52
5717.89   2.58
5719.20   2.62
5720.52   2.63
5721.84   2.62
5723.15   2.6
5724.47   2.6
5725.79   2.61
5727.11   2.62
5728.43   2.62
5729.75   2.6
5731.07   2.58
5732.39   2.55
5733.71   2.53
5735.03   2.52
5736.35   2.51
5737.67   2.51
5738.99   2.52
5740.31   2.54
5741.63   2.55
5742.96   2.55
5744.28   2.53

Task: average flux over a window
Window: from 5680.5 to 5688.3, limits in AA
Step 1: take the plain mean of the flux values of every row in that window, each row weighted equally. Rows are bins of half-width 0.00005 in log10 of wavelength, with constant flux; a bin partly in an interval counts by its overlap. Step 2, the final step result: 2.36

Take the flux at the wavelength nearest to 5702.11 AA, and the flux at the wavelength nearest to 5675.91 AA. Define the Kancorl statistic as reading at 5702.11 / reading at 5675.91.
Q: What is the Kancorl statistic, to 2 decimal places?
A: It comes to 0.99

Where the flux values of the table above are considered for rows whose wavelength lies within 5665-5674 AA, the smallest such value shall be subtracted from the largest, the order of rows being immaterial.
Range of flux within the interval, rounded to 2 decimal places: 0.07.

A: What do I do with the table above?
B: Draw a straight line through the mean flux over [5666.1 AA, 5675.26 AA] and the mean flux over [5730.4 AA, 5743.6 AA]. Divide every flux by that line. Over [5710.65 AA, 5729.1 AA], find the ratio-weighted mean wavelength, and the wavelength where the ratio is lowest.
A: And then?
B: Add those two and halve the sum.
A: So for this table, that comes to 5717.0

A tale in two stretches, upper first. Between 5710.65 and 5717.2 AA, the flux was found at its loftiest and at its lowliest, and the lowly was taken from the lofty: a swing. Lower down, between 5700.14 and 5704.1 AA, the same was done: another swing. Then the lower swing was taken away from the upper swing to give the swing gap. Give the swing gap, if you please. 0.070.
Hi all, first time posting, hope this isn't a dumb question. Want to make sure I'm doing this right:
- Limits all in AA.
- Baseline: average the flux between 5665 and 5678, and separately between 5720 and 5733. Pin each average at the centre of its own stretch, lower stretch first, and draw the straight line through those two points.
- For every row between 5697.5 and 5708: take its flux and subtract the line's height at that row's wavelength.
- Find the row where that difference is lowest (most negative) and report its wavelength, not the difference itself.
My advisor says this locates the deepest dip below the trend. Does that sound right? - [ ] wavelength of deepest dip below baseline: 5700.80 AA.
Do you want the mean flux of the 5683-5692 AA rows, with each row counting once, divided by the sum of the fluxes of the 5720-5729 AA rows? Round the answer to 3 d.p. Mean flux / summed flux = 0.132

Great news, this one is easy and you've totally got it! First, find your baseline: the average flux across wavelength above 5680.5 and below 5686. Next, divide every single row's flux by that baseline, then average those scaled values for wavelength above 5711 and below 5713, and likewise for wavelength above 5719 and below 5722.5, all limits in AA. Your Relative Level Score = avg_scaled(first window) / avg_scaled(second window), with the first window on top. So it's 0.96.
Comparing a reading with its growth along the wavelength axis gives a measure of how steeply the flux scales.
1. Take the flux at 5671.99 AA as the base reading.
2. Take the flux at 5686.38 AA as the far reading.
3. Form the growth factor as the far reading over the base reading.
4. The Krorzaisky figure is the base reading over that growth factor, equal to 2.96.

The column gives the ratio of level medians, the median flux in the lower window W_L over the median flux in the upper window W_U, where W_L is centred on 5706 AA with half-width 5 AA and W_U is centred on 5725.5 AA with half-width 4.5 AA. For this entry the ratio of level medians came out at 1.01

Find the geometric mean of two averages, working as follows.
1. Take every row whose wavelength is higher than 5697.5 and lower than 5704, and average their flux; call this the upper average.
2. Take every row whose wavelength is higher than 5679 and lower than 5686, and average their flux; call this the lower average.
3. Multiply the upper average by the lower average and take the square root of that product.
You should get 2.48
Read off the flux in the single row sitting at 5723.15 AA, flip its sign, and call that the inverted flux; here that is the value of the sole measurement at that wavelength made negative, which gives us -2.60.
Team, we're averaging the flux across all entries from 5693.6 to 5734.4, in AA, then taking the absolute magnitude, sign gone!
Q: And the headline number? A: 2.59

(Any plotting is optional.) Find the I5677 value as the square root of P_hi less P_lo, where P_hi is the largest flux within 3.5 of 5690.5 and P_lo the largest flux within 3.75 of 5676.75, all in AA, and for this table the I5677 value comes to 0.14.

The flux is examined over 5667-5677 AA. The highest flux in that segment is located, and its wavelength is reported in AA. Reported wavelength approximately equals 5673.30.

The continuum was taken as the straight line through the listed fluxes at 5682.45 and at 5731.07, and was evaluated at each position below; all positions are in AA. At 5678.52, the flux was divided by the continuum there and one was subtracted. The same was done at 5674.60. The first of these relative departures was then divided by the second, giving 0.50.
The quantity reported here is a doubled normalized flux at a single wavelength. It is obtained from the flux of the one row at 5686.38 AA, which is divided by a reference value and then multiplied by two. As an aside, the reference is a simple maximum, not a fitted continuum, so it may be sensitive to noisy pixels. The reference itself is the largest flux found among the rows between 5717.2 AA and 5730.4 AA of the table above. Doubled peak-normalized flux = 1.76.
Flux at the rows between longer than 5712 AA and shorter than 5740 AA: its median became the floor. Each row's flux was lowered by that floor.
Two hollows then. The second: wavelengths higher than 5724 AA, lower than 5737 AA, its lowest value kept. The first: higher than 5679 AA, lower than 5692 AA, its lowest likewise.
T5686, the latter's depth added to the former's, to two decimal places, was -0.34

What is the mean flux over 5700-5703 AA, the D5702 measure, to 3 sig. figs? 2.57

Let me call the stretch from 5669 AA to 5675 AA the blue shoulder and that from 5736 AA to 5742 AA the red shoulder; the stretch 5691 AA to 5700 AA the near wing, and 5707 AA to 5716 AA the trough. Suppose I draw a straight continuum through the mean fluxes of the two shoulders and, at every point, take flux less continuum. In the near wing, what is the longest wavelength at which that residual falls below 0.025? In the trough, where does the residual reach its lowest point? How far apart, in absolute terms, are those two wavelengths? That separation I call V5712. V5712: 14.5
